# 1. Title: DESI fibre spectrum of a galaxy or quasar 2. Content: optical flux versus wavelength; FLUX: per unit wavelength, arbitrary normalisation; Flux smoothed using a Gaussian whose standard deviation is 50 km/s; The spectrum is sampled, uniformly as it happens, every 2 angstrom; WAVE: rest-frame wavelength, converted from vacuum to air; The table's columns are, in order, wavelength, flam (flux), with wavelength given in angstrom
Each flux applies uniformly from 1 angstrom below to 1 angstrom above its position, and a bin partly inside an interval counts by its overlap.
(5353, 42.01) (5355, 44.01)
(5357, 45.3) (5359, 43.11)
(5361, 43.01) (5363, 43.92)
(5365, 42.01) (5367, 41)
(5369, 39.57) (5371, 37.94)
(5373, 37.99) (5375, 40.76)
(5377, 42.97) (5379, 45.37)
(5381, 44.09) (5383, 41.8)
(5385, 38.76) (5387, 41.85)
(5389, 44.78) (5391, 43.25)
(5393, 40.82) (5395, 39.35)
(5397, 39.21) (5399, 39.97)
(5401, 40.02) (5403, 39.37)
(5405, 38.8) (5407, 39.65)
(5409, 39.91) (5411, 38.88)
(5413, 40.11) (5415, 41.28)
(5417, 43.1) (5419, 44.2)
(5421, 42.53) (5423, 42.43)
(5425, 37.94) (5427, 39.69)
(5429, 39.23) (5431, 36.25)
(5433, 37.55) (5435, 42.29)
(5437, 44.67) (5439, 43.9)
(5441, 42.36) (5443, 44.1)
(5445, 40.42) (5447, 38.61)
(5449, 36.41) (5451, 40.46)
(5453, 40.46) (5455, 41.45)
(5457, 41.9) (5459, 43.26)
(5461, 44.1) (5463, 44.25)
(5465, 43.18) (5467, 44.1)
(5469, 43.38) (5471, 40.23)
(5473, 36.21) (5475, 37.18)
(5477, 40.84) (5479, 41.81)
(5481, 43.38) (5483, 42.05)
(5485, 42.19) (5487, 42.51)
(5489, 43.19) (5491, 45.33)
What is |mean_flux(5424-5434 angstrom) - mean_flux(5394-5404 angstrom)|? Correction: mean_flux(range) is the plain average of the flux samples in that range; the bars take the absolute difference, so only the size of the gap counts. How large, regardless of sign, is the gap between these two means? 1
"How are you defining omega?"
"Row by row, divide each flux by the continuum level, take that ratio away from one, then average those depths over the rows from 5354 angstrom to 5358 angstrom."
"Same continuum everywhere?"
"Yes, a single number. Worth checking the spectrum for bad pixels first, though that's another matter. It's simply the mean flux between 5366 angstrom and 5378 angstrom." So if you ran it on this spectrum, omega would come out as -0.12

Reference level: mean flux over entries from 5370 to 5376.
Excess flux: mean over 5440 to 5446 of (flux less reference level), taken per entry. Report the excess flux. 3.4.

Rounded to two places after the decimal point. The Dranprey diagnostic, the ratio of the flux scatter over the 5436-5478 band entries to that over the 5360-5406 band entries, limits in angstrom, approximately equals 1.20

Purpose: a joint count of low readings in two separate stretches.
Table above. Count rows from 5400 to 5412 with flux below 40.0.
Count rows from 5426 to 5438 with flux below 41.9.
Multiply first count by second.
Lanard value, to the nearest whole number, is 20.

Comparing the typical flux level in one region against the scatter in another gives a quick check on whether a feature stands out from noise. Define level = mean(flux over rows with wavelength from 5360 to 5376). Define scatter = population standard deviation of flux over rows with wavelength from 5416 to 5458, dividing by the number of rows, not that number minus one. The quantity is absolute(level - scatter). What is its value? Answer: 38.3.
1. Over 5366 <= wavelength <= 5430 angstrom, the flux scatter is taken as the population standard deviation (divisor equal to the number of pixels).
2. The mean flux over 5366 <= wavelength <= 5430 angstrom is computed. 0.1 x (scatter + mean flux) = 4.29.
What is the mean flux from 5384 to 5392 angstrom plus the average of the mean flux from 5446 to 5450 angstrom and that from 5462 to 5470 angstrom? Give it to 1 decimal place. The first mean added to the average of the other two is 82.8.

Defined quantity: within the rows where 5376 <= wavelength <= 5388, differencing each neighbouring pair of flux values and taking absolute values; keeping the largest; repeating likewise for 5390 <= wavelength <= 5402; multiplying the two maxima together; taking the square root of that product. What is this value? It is 2.74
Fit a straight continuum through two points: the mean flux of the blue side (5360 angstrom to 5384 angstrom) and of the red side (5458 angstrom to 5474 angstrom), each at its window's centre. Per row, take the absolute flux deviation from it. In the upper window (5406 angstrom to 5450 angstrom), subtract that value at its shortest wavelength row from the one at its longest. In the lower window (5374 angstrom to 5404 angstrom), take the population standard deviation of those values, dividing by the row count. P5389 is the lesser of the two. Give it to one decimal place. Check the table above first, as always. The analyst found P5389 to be 1.0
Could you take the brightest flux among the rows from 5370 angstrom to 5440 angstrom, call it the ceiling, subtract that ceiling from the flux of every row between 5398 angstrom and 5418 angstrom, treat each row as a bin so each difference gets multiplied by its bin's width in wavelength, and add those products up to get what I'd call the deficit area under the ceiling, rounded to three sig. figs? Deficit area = -105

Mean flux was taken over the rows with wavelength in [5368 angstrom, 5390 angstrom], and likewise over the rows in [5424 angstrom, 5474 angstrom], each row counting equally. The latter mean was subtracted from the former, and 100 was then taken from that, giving -100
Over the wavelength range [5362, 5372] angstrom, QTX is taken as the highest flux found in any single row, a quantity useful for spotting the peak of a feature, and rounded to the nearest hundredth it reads 43.92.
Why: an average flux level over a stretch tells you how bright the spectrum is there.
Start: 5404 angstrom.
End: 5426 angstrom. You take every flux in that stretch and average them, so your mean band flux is 40.8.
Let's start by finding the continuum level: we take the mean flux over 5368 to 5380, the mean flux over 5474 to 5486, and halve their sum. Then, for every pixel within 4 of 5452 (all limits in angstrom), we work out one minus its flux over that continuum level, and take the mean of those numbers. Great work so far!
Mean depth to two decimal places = 0.03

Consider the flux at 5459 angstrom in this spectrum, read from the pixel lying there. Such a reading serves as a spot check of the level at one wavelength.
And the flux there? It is 43.26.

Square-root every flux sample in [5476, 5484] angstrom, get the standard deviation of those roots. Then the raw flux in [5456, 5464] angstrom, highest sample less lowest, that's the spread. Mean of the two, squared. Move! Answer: 1.5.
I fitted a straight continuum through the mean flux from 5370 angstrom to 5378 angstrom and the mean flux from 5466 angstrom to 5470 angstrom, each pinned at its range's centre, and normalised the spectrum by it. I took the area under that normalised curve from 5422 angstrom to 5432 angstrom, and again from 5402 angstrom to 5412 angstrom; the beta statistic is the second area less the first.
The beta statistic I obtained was 0.2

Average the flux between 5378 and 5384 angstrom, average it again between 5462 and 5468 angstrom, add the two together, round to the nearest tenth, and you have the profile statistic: 87.6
